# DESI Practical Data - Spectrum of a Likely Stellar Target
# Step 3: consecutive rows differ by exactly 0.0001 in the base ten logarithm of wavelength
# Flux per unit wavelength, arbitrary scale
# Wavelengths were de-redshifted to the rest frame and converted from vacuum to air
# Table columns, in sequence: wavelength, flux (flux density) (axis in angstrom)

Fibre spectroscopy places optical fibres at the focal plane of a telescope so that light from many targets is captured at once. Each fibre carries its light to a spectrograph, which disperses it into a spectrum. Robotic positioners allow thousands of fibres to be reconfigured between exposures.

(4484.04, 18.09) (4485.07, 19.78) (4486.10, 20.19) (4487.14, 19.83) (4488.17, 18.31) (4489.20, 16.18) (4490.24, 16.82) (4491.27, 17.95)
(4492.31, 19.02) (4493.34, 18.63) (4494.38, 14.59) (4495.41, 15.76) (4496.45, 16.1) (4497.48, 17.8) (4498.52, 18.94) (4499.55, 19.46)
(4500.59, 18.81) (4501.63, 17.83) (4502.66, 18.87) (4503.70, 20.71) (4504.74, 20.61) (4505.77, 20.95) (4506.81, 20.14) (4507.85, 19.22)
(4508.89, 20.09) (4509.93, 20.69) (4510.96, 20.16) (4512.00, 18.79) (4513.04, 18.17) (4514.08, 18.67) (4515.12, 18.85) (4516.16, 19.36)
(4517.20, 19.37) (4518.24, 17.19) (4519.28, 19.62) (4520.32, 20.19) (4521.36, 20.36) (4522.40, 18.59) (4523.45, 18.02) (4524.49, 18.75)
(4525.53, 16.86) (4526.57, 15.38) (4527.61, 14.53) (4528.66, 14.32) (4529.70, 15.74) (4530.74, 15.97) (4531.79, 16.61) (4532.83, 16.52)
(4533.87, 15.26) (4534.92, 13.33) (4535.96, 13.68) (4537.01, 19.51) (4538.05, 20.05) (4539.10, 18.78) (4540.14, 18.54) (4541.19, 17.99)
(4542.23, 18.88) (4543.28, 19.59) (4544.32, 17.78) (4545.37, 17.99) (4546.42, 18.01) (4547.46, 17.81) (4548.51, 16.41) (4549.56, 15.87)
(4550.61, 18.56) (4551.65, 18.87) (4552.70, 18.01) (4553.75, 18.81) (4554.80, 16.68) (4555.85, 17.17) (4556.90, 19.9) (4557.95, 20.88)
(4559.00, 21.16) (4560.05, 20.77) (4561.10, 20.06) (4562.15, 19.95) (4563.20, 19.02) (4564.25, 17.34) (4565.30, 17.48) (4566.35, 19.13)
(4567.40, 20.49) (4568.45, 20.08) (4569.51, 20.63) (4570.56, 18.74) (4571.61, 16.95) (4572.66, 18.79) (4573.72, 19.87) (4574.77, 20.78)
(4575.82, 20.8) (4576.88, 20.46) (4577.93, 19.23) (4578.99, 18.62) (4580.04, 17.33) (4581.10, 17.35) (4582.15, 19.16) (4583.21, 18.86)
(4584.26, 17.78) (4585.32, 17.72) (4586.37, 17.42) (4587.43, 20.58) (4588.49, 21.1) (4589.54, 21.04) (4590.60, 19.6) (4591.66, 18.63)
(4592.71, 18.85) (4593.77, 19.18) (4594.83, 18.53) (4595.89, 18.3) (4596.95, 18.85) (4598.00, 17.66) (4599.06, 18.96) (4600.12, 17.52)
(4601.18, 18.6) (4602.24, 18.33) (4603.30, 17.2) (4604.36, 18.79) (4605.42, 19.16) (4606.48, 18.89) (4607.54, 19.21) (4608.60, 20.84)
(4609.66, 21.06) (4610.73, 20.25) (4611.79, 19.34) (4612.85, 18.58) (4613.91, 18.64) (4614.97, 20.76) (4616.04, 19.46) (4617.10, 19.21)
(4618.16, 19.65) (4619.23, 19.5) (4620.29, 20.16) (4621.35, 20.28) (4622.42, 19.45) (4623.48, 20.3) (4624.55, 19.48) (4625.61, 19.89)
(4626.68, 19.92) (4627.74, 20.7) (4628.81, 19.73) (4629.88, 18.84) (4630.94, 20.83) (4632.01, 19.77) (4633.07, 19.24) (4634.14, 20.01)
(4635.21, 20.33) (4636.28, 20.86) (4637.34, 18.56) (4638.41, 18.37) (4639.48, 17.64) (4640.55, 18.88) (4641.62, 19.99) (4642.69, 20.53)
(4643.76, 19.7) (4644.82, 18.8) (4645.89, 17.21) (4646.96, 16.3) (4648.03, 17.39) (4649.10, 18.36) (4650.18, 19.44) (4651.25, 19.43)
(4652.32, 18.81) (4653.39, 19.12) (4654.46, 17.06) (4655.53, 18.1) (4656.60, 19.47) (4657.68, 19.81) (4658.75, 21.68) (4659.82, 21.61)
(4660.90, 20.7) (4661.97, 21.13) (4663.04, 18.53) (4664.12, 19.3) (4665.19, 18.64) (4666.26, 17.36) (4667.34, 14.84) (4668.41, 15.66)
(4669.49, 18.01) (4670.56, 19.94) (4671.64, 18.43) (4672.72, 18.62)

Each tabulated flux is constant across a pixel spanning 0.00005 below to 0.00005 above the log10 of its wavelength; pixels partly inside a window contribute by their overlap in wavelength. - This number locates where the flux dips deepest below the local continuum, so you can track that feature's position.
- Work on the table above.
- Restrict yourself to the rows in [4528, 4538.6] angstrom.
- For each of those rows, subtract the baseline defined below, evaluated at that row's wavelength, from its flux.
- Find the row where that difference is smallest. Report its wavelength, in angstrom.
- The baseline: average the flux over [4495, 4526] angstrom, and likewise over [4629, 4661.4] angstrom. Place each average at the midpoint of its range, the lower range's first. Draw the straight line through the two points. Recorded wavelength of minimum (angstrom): 4534.92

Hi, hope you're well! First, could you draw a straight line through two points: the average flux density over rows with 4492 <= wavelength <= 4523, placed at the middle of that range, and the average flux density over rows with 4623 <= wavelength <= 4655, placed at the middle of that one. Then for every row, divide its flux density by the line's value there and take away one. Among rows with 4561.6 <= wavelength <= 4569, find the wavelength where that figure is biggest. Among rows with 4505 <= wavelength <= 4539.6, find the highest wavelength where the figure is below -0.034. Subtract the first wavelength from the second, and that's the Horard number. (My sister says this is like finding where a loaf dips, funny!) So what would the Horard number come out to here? -31.4 angstrom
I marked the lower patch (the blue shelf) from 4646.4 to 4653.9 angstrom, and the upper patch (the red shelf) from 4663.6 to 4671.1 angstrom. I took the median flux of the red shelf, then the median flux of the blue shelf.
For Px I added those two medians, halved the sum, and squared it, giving 339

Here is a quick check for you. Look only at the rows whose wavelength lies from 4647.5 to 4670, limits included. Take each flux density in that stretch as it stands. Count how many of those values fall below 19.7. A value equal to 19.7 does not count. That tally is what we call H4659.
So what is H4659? 16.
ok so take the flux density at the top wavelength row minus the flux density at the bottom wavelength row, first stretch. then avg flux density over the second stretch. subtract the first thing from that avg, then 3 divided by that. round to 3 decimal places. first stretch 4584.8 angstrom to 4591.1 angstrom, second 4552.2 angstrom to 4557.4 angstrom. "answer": 0.185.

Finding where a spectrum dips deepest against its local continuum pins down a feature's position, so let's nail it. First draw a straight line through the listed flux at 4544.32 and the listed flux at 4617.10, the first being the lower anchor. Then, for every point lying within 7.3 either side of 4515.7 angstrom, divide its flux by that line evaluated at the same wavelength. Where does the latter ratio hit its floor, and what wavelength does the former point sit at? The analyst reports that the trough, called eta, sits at 4518.24 angstrom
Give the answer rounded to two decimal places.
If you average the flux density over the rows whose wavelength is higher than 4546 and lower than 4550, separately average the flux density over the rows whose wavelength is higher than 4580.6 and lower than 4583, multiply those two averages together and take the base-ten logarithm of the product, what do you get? 2.49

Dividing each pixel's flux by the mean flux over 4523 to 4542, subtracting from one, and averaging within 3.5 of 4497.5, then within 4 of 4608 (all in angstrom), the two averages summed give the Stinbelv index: -0.22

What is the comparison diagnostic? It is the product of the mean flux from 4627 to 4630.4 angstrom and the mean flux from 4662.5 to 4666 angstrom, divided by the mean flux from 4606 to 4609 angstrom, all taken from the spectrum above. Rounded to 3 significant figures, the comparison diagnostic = 18.9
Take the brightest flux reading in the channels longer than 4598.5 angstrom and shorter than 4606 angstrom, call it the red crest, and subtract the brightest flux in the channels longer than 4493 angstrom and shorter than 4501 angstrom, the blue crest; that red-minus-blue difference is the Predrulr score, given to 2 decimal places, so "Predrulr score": -0.30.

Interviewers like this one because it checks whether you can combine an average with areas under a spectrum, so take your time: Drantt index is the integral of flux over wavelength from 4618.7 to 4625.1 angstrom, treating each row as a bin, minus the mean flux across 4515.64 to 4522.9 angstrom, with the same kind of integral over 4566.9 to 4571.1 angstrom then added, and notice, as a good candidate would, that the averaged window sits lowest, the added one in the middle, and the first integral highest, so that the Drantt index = 192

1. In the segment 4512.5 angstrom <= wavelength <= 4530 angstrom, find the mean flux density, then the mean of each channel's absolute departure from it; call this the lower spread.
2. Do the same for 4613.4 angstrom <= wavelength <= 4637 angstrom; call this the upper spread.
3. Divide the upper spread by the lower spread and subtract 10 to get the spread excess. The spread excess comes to -9.68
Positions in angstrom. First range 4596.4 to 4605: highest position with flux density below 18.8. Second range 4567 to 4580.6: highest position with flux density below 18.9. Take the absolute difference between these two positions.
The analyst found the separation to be 24.3 angstrom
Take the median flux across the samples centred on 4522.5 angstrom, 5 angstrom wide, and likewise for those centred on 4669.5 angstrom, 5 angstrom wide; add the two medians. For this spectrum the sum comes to 36.8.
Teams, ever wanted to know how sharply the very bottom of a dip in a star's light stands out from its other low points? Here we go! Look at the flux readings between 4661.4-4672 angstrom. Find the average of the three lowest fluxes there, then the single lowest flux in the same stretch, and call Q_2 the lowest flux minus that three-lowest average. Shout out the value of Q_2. -1.1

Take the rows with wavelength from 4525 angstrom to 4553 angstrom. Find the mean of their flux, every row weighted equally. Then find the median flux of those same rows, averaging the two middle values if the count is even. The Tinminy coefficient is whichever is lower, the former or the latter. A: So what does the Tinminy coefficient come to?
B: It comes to 17.1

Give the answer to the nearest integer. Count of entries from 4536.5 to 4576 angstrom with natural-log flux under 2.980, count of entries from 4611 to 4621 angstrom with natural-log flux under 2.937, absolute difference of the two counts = 23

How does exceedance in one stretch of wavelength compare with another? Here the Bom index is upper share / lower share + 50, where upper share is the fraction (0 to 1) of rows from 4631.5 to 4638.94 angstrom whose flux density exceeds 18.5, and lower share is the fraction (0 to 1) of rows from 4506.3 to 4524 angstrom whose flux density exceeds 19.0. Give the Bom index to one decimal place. 51.5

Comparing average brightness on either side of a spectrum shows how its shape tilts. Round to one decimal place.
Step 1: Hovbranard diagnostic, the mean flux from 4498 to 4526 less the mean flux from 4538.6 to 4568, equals 0.6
